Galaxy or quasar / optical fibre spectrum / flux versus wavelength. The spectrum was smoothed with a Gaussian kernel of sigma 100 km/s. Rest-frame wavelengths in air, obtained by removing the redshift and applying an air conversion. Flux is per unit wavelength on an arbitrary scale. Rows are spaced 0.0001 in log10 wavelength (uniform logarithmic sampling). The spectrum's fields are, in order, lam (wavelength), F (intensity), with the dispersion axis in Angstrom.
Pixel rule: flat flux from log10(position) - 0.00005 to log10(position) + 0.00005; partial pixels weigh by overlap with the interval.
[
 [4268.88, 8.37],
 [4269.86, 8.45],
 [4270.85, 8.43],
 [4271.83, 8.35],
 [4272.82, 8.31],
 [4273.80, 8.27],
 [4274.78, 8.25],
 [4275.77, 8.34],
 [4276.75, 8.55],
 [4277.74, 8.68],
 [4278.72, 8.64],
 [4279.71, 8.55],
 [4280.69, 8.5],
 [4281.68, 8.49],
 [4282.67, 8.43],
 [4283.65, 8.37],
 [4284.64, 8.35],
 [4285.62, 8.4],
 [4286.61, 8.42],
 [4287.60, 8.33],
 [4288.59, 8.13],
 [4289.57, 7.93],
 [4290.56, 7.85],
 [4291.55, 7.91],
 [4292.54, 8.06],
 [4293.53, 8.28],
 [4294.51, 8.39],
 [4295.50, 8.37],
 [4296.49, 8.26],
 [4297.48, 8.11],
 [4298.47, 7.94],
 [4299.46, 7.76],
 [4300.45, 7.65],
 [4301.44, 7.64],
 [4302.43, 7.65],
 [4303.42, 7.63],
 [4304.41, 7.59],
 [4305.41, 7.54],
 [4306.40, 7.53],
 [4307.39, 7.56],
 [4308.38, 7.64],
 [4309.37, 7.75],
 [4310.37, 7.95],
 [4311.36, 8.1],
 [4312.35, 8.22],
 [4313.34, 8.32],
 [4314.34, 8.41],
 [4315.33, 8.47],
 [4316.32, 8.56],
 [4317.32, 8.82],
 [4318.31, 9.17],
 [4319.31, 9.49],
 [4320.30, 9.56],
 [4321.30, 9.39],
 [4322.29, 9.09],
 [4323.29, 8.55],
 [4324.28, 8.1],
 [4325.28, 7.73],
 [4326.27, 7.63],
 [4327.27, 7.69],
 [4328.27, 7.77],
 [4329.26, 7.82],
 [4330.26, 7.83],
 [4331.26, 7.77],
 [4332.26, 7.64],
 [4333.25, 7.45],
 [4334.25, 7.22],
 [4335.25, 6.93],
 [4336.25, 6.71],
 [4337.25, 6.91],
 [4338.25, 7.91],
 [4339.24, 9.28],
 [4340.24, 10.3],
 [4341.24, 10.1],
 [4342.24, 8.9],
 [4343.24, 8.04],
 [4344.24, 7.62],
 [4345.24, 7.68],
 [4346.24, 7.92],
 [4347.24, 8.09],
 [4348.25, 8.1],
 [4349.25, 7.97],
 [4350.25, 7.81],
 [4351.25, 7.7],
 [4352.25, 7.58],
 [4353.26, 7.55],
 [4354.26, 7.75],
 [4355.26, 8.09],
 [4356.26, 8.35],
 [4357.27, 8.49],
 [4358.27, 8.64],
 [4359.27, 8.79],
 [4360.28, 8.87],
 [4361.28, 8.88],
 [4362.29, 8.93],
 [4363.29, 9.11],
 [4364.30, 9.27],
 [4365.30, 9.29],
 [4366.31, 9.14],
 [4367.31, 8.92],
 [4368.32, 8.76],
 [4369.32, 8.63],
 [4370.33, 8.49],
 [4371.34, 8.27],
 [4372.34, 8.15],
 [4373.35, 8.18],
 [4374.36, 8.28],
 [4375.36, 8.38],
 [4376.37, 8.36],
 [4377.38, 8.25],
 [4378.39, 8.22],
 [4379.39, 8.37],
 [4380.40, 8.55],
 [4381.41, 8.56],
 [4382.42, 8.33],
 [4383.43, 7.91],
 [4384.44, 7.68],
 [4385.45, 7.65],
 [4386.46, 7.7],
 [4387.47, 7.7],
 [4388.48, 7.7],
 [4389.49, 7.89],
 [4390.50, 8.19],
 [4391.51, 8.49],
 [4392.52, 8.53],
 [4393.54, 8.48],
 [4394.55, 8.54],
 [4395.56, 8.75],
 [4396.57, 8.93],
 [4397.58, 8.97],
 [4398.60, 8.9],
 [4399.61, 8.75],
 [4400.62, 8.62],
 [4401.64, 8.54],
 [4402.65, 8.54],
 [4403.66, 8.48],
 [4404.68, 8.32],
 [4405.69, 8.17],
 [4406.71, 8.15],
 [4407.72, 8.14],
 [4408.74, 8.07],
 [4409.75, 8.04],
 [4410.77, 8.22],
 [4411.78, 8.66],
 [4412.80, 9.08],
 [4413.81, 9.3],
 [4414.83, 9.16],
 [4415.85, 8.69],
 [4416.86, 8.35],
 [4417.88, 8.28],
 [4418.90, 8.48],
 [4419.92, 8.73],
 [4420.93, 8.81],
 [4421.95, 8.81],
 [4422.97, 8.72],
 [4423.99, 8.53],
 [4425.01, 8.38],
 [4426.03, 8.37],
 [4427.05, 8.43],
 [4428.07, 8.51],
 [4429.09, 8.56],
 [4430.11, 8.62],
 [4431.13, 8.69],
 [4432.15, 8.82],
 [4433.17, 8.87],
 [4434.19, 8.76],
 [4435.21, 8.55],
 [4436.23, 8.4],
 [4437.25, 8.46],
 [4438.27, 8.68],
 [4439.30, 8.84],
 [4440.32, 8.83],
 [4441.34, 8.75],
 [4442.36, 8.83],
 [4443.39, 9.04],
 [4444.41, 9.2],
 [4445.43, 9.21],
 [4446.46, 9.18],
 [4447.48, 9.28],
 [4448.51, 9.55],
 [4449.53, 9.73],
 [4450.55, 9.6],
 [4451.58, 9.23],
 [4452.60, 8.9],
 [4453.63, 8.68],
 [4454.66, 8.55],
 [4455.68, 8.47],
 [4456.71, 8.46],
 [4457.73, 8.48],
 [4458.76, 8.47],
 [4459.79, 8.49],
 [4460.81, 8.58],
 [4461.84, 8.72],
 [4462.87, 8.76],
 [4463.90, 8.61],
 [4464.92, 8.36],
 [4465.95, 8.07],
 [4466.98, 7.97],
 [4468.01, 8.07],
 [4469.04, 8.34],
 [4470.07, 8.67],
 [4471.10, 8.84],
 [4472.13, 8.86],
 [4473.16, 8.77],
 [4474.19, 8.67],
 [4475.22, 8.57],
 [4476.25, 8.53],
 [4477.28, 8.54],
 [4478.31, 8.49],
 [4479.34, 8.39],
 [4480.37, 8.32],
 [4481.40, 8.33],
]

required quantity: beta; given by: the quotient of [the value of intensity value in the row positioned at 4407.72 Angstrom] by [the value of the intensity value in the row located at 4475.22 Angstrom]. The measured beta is 0.95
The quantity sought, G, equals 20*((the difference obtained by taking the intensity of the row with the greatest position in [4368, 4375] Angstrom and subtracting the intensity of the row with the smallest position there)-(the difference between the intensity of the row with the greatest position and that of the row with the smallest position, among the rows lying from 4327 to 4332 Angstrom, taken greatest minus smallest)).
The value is -11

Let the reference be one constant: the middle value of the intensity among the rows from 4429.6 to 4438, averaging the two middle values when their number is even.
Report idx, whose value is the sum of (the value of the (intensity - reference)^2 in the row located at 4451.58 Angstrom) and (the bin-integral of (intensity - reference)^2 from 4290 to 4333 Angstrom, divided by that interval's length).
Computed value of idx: 0.9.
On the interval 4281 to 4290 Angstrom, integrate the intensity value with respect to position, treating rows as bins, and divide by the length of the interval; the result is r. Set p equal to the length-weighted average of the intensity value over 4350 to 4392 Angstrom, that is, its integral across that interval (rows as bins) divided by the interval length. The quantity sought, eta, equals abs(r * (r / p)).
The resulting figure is 8.3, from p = 8.3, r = 8.32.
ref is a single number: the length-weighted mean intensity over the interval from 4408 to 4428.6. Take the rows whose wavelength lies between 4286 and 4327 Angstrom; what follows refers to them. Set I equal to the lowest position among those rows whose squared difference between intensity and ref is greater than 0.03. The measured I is 4287.60 Angstrom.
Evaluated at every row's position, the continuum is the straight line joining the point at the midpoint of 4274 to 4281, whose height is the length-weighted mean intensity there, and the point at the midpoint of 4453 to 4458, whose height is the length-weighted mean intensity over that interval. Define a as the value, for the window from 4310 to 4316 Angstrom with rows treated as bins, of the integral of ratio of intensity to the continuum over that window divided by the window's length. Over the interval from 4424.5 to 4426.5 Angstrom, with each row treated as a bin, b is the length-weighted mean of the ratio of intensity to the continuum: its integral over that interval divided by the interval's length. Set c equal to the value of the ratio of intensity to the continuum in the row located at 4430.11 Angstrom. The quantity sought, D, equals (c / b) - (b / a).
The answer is 0.02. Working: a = 0.97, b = 0.98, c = 1.01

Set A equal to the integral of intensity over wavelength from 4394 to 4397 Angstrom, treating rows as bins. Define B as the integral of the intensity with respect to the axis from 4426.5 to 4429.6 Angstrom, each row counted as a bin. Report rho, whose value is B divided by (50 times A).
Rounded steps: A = 26.2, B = 26.3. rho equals 0.0201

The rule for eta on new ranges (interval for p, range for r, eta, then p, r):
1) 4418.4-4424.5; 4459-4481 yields 8.3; 8.7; 8.51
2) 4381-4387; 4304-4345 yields 8.4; 8.0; 8.17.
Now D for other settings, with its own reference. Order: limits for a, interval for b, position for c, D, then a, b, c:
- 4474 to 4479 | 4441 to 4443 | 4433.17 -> -0.02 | 1.00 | 1.03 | 1.04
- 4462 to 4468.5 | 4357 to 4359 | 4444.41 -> 0.02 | 0.98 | 1.01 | 1.08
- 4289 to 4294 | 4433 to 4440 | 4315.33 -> -0.09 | 0.94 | 1.01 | 1.00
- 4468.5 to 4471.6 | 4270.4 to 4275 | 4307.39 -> -0.07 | 1.01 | 0.98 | 0.89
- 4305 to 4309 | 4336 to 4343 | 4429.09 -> -0.15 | 0.89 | 1.02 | 1.00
